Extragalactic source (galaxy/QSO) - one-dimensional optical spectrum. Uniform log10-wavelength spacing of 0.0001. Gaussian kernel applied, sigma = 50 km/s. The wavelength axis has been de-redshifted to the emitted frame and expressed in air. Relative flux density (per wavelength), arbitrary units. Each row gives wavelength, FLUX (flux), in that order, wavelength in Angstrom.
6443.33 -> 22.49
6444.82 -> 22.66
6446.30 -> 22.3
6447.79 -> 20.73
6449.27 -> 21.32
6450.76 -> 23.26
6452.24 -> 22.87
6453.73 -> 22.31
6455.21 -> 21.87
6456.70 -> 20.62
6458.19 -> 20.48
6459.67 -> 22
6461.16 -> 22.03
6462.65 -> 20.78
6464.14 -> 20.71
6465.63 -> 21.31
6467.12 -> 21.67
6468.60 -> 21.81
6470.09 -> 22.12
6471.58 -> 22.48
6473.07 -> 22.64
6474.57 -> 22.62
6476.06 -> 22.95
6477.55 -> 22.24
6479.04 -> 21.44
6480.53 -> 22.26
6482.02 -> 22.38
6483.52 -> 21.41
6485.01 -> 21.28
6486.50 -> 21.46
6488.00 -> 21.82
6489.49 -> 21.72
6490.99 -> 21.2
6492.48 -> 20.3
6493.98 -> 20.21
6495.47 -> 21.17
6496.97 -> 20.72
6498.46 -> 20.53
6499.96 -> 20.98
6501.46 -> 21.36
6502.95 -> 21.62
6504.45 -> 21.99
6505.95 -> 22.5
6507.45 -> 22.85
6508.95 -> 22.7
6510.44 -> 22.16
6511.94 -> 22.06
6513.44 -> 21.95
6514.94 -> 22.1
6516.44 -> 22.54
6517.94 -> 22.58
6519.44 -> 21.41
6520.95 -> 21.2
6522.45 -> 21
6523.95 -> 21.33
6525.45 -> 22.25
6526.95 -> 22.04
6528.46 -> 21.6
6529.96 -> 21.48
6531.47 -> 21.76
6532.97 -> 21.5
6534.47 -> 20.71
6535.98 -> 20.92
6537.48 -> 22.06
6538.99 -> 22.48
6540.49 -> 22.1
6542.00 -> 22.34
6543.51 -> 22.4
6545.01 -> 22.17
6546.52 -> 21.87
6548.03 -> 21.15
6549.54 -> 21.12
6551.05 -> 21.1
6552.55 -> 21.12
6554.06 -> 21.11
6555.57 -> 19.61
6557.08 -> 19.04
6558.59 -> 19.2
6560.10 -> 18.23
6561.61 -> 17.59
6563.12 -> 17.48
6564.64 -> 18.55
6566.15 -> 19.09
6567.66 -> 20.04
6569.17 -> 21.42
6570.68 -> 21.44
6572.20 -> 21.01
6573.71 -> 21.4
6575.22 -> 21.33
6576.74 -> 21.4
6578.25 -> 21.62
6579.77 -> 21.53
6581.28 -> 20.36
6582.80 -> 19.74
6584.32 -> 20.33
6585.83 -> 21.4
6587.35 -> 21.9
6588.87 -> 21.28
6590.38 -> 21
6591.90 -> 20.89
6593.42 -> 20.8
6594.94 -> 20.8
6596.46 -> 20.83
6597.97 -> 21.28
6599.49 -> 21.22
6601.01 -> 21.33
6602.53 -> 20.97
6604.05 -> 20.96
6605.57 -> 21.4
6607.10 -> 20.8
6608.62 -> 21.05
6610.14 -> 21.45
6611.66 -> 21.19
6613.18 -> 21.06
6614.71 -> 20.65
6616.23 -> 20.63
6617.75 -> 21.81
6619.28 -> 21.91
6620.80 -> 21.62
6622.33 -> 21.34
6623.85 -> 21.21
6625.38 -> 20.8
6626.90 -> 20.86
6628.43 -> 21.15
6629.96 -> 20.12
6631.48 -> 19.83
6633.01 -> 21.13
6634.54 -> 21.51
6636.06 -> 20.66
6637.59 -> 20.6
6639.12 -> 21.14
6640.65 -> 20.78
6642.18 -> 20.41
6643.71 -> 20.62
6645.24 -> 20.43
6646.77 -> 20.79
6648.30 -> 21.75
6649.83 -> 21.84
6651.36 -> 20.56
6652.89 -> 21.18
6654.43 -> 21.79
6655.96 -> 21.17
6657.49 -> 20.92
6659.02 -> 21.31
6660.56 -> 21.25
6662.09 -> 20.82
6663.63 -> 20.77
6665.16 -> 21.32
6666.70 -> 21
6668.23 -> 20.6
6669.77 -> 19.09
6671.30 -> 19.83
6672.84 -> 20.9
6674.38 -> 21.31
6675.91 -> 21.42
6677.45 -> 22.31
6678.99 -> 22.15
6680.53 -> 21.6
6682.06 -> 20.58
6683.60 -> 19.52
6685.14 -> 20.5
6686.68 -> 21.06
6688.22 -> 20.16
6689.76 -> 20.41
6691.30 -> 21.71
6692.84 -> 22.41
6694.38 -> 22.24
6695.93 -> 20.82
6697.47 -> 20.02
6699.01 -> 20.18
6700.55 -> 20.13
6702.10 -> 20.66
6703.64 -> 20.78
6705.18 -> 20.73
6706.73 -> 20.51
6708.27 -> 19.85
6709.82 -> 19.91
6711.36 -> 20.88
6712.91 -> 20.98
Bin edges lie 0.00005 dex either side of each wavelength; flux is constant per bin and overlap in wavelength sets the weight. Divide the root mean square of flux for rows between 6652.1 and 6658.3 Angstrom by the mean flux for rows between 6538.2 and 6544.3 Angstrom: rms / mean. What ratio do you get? 0.95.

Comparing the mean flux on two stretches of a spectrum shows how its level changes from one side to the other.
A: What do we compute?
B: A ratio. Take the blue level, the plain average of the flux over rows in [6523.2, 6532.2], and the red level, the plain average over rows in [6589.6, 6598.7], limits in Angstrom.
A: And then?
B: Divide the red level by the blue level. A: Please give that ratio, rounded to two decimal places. 0.96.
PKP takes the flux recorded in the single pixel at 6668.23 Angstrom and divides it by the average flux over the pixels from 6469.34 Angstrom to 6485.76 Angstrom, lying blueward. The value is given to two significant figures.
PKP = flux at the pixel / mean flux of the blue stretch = 0.93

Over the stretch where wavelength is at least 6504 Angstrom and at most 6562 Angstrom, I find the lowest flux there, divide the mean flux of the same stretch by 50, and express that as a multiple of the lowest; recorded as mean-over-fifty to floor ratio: 0.0244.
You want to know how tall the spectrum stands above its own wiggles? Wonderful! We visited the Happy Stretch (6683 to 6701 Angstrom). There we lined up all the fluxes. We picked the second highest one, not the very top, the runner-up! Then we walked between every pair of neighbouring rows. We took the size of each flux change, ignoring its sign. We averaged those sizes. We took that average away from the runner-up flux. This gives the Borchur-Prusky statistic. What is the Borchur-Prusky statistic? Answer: 21.6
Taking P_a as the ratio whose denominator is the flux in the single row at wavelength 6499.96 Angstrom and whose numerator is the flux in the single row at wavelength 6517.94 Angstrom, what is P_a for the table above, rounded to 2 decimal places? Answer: 1.08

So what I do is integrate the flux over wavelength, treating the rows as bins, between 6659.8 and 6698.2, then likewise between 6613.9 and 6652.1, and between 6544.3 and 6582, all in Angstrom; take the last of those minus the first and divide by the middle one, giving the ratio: -0.044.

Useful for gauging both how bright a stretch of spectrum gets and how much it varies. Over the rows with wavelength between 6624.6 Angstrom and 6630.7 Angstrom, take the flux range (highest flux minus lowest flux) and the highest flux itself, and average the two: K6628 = 11.09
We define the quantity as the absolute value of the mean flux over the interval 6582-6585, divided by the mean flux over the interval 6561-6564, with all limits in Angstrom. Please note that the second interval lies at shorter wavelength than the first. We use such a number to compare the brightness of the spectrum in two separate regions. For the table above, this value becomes 1.14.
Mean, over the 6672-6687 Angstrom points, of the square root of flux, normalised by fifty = 0.0919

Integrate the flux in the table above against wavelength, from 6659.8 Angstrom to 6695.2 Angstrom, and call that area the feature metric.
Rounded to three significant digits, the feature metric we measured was 743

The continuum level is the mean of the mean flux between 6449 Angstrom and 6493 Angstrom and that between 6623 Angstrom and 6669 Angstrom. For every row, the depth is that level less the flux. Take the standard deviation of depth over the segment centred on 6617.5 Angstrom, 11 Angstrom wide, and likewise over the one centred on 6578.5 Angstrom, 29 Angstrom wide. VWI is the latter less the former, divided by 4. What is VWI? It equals 0.10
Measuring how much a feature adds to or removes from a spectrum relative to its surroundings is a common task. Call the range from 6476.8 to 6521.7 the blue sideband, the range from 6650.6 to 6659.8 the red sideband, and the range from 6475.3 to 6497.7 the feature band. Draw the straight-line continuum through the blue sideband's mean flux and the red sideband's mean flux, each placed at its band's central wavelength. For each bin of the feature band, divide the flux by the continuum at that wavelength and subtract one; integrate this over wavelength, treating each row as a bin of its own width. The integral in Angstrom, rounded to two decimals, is -0.22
